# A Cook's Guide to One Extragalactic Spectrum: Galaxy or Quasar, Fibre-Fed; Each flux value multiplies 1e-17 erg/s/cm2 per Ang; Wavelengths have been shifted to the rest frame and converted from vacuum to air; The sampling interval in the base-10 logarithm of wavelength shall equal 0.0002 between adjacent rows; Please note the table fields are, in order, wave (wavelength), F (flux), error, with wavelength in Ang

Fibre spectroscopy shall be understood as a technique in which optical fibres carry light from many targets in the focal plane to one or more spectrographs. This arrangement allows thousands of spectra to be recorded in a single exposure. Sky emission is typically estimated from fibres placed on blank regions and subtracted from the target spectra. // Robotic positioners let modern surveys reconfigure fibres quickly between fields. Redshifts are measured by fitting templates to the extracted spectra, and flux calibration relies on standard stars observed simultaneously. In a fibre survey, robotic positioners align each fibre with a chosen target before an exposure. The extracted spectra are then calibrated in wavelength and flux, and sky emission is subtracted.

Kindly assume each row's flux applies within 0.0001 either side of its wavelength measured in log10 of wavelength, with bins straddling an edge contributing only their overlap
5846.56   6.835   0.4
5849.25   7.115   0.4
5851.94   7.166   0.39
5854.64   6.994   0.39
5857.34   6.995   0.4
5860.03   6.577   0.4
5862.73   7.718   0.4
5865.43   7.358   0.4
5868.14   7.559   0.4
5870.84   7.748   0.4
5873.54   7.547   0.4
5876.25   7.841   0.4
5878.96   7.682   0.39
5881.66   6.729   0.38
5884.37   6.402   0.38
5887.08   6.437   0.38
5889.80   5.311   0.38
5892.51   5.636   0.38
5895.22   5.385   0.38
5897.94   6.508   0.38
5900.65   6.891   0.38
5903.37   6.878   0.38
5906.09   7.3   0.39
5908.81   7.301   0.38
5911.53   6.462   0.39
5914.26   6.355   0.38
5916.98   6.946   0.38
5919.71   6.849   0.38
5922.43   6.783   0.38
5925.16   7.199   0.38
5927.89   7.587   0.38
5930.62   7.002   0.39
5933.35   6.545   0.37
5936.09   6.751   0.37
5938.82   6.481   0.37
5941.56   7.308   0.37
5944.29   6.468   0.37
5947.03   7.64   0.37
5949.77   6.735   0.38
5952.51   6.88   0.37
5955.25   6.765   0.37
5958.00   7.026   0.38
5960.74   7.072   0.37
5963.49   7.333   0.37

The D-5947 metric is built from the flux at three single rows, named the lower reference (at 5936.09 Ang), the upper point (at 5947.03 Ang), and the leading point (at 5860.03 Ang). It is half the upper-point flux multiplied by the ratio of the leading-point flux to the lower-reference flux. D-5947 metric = 3.72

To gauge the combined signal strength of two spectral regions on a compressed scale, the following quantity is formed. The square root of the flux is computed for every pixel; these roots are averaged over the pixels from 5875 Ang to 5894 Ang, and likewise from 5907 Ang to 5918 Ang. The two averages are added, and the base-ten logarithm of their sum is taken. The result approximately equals 0.713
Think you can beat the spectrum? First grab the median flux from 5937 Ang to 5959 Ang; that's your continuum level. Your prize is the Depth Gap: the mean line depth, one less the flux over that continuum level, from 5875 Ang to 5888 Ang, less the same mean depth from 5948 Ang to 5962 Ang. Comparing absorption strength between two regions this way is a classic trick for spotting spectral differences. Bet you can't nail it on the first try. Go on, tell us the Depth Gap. -0.02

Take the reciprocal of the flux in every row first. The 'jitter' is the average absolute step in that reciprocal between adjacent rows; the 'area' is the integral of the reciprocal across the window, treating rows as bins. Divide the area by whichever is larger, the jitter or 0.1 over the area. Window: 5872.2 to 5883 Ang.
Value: 21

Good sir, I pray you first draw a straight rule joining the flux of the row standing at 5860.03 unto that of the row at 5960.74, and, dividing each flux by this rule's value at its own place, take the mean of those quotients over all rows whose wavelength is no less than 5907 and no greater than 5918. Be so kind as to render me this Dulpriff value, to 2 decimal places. 0.99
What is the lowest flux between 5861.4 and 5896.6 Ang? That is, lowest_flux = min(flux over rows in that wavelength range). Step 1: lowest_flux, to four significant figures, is 5.311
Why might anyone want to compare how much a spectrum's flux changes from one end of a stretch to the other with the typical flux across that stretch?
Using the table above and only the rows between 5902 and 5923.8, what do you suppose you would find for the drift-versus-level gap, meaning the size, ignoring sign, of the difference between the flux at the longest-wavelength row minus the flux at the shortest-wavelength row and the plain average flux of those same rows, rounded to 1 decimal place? 7.0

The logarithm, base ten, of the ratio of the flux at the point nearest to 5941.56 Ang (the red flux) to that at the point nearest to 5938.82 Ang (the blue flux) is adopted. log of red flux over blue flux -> 0.052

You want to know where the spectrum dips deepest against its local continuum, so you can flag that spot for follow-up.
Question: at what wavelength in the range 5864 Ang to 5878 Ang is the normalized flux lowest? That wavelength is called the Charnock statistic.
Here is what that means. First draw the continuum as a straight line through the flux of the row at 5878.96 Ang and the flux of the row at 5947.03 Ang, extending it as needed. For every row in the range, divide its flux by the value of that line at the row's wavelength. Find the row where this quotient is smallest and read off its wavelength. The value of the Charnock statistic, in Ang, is 5865.43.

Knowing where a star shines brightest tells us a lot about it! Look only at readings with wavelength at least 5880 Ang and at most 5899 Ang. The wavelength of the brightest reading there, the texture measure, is 5881.66 Ang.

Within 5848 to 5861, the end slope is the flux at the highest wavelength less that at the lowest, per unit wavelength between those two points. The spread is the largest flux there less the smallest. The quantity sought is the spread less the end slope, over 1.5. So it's 0.43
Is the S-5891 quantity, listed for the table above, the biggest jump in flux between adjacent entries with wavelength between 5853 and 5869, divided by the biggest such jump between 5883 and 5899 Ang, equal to 1.0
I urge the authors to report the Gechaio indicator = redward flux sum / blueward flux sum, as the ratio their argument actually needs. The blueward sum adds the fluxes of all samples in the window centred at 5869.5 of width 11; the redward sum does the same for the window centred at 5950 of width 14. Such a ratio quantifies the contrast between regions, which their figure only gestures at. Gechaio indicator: 1.1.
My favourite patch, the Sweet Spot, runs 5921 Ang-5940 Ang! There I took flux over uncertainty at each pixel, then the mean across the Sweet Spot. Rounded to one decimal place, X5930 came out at 18.3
